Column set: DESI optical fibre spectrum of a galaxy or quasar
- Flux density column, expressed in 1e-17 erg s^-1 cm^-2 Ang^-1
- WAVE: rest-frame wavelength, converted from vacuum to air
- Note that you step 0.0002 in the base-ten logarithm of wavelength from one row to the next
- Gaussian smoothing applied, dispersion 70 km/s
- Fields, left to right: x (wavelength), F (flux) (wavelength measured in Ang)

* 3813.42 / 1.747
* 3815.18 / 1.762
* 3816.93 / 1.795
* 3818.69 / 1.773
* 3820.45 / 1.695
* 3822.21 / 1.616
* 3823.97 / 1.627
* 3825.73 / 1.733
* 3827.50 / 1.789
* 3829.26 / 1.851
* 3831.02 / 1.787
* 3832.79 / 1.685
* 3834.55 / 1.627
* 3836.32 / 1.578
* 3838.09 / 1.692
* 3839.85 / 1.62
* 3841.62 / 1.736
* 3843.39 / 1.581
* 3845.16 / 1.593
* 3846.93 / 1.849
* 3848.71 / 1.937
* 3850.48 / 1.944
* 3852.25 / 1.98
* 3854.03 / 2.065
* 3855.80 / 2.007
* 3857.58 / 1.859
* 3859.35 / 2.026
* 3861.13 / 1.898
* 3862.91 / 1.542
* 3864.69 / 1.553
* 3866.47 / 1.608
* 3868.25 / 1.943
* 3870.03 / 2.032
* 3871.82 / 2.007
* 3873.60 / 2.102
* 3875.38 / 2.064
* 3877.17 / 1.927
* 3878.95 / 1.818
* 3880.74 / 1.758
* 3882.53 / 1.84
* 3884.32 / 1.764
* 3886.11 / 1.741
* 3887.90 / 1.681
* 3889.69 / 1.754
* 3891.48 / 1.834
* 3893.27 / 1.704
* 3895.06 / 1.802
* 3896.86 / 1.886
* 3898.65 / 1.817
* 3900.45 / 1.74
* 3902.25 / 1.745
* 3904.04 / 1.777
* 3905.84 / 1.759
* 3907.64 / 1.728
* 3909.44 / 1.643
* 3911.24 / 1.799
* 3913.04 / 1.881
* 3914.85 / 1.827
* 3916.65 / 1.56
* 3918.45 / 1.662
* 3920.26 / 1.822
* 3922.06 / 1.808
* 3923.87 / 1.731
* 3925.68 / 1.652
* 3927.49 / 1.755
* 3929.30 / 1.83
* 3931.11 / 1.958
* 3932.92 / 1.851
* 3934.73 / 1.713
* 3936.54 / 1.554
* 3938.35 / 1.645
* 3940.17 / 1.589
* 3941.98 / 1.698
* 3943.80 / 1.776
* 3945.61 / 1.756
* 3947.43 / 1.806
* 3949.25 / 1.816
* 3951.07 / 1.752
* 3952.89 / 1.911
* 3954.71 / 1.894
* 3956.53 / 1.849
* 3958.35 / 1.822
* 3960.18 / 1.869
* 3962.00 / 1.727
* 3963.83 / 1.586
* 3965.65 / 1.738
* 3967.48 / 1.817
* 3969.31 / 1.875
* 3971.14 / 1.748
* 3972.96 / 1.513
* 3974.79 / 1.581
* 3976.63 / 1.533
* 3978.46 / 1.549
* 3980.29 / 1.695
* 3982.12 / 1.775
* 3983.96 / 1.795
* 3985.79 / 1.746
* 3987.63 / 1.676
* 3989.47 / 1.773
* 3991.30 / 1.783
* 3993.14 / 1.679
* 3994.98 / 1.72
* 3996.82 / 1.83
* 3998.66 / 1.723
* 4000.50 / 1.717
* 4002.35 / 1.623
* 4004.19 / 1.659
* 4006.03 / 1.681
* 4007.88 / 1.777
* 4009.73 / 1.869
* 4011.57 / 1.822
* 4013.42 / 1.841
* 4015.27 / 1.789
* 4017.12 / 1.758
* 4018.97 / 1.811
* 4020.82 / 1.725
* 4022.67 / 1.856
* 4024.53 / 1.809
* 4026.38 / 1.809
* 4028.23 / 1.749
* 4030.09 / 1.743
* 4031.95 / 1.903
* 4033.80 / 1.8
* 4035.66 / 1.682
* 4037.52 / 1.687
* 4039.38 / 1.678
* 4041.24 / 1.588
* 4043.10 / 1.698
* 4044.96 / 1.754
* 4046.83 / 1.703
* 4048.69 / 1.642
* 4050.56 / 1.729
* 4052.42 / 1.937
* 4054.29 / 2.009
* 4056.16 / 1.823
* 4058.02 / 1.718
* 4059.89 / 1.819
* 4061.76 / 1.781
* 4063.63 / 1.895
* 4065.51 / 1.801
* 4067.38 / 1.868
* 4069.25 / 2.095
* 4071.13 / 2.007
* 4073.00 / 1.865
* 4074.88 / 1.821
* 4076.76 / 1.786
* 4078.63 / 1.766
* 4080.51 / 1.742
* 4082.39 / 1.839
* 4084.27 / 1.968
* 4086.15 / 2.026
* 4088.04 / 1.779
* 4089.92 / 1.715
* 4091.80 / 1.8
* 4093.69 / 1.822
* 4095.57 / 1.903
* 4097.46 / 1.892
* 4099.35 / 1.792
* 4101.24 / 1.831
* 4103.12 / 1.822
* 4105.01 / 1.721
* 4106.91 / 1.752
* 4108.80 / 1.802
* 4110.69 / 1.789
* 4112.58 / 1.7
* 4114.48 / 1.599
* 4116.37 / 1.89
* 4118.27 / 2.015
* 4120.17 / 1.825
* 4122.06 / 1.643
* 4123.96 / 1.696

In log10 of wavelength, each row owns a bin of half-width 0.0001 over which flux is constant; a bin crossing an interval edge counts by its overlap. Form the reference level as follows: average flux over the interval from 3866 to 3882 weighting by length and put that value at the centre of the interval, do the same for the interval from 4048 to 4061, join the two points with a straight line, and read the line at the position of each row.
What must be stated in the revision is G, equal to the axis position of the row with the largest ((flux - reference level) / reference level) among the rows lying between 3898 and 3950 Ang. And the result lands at 3931.11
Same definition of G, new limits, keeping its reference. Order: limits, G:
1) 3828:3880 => 3873.60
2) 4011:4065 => 4054.29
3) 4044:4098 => 4069.25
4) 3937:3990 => 3952.89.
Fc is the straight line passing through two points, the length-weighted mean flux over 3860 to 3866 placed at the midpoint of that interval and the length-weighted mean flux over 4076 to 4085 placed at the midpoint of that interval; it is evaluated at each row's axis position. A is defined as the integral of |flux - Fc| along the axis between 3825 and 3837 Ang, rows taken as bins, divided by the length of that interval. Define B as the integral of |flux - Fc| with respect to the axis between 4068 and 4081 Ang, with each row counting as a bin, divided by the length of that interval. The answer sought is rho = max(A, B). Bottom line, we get 0.100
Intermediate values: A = 0.100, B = 0.099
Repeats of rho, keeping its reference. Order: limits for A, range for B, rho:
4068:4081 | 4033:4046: 0.099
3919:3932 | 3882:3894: 0.095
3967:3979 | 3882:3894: 0.147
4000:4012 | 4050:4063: 0.080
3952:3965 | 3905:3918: 0.117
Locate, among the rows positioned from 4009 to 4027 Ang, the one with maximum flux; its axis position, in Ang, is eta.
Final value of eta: 4009.73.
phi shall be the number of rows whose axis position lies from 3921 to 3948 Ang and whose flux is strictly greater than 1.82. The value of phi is 3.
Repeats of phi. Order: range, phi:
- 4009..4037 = 5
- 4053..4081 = 8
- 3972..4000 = 1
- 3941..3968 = 5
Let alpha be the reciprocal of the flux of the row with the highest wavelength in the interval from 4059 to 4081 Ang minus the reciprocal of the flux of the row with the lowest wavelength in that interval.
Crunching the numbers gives 0.02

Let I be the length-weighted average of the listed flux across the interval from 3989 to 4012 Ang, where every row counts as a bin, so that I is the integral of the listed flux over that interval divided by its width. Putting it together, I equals 1.74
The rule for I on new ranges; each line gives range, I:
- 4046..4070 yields 1.83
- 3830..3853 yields 1.74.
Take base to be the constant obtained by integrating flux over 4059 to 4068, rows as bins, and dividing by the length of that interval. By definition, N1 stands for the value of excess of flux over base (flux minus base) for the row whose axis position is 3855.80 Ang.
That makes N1 0.18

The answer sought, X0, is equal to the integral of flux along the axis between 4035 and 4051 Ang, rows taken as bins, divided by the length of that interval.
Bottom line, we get 1.68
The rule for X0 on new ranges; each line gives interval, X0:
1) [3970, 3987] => 1.66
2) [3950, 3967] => 1.79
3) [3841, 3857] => 1.86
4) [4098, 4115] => 1.76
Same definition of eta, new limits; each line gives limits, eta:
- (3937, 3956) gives 3952.89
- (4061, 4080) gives 4069.25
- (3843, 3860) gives 3854.03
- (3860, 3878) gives 3873.60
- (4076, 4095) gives 4086.15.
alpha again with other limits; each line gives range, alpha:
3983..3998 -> -0.01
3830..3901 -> 0.02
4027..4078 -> -0.01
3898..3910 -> 0.06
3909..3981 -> -0.02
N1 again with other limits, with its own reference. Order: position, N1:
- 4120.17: -0.01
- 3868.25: 0.11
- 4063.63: 0.06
